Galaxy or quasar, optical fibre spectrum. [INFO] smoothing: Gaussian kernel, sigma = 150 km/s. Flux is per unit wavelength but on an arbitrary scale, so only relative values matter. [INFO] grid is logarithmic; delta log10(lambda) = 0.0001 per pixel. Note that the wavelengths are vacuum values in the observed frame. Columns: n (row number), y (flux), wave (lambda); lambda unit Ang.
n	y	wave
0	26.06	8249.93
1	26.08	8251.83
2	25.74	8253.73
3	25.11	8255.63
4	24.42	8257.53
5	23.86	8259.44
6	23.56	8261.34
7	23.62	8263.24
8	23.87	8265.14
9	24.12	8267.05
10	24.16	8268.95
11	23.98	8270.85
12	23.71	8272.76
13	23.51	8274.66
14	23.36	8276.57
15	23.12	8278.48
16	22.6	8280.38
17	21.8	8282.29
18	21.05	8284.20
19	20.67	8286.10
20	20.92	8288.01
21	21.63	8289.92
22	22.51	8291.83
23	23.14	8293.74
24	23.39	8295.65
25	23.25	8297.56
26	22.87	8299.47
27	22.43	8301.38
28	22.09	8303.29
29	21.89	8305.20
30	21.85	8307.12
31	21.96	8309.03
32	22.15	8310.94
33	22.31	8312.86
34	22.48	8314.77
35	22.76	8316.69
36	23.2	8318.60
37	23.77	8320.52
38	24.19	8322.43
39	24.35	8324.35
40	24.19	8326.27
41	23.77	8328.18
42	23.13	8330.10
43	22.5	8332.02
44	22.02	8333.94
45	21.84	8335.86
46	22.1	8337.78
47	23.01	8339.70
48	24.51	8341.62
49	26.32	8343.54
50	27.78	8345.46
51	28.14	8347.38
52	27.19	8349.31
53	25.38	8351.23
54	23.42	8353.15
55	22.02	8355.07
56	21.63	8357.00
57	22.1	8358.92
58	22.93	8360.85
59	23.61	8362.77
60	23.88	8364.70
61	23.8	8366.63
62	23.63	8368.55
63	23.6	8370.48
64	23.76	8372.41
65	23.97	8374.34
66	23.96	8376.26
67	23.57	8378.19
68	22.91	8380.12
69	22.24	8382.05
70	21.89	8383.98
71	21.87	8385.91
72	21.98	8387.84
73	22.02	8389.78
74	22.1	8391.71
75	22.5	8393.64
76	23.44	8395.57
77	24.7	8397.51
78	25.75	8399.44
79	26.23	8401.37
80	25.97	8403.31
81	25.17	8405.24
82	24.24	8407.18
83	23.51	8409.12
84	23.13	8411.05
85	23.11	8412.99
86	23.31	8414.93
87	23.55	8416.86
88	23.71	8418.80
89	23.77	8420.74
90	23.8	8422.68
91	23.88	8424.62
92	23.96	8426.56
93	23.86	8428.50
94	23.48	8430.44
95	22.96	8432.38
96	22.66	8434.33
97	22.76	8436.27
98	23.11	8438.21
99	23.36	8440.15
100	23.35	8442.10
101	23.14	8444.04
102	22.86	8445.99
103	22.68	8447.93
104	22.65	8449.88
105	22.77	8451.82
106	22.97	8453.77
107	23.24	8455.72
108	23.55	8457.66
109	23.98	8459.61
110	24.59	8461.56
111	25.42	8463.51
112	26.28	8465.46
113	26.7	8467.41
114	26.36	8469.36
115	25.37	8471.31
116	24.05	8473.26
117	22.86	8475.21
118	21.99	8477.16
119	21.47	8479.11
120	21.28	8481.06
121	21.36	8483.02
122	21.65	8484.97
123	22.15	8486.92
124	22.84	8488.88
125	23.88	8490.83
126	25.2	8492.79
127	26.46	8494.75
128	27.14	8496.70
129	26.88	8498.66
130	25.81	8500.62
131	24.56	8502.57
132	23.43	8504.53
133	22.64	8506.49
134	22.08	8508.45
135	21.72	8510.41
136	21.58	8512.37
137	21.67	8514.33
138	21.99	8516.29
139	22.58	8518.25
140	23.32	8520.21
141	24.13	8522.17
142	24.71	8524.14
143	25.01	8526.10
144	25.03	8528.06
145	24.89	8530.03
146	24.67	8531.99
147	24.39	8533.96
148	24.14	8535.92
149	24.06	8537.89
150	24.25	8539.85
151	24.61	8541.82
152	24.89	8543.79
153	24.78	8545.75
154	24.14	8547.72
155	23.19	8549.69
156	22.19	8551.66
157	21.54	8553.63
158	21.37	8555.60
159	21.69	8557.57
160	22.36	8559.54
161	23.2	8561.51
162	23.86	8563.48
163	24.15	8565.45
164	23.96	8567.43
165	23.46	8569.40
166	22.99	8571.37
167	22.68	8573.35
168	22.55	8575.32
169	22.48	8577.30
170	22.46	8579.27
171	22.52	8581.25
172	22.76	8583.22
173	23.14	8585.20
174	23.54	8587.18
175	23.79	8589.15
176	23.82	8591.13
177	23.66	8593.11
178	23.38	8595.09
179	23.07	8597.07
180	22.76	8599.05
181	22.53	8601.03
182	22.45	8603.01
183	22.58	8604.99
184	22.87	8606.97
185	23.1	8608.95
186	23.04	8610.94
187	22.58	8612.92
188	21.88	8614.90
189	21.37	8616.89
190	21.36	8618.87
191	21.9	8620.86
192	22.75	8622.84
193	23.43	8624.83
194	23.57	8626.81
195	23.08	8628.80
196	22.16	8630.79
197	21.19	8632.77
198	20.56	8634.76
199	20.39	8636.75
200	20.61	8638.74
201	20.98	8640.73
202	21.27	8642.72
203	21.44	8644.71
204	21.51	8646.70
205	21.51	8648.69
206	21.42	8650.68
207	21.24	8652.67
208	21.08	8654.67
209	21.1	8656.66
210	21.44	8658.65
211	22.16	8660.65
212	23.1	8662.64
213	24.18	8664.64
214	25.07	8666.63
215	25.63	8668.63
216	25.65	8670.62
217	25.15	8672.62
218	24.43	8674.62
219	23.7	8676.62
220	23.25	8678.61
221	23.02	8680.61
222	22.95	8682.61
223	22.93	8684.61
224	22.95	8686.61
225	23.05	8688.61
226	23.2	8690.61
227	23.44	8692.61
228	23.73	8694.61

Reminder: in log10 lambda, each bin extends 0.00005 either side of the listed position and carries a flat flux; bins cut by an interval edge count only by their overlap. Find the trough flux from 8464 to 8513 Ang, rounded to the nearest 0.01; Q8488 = 21.28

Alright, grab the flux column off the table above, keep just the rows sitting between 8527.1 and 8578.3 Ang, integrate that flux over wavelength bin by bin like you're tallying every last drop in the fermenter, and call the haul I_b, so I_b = 1204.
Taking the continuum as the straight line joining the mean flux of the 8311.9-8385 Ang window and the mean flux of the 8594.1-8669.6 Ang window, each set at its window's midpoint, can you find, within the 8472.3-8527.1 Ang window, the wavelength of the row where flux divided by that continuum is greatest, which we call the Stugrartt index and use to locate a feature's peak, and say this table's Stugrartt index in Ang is 8496.70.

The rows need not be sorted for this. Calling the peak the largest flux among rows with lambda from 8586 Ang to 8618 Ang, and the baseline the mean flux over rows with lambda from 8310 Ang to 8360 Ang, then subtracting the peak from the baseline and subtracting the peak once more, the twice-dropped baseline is -23.9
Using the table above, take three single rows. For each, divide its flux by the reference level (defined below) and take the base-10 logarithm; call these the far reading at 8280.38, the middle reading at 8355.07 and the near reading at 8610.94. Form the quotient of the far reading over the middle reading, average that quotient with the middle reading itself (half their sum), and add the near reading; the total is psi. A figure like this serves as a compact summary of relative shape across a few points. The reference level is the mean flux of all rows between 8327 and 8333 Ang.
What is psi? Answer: 0.2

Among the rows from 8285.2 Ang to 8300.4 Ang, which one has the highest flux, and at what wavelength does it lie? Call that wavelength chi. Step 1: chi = 8295.65 Ang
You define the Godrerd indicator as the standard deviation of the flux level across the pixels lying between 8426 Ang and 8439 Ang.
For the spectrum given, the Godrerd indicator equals 0.5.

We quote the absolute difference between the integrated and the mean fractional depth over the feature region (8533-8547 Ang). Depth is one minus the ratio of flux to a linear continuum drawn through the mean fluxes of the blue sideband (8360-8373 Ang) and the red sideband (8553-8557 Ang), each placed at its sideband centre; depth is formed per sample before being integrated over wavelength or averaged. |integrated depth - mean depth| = 1.7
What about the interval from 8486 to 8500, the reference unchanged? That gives 1.6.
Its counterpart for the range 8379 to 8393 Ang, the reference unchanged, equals 0.7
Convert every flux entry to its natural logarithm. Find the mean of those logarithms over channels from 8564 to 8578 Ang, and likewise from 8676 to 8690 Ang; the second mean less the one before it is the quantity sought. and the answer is 0.00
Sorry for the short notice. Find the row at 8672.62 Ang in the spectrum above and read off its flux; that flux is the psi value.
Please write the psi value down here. 25.15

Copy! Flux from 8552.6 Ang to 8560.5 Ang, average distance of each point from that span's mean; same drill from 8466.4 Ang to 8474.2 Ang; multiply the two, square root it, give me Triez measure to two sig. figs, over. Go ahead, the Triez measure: 0.53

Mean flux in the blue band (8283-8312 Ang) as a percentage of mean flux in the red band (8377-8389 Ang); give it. 99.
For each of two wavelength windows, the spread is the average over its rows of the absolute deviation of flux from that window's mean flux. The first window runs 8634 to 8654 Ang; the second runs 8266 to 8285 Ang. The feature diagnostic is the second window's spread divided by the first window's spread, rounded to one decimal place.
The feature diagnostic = 2.2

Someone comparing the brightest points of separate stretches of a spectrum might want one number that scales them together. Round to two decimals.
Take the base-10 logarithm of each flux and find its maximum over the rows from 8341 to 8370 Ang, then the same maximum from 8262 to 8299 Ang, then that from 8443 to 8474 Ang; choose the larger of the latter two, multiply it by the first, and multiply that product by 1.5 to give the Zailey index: 3.10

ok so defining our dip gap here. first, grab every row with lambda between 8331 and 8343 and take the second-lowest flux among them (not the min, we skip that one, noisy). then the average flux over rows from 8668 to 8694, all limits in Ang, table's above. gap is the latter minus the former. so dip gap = 1.8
